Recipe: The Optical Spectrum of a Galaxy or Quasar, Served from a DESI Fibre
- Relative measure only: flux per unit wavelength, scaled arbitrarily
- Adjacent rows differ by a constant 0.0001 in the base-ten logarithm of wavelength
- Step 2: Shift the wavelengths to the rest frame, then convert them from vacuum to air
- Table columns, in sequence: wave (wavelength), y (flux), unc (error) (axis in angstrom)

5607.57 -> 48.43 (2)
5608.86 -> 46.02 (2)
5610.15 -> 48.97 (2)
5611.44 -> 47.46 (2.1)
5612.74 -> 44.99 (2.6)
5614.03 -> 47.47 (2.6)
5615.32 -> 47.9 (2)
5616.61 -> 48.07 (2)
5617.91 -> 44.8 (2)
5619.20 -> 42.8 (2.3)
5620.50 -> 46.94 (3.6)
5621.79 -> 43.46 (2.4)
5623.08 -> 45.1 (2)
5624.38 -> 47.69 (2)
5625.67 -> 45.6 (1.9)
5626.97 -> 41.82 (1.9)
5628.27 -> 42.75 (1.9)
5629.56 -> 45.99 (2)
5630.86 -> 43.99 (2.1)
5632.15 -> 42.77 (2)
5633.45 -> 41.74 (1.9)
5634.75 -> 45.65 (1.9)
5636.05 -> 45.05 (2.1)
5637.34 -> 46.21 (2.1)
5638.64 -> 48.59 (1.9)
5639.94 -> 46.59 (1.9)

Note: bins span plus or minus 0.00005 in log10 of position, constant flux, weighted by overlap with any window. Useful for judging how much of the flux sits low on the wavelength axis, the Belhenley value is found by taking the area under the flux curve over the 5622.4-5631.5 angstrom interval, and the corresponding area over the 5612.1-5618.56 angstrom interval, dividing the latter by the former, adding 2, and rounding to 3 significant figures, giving 2.74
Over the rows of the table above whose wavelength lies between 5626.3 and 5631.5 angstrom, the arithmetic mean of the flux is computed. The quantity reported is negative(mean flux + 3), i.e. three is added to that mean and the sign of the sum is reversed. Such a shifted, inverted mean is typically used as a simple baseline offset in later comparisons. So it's -46.6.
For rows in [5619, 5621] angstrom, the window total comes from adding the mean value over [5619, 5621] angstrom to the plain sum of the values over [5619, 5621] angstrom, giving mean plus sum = 135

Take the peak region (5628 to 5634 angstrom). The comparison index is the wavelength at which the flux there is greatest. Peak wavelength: 5629.56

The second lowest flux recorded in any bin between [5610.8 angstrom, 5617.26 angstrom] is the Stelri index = 47.46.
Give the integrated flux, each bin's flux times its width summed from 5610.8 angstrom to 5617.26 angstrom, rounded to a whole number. 305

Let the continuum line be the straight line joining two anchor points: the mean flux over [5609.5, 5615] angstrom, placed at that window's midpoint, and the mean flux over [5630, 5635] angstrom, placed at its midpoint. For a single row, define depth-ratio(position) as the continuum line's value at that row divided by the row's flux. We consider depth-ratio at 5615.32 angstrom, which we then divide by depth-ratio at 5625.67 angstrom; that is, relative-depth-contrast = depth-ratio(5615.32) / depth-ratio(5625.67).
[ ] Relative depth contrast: 0.99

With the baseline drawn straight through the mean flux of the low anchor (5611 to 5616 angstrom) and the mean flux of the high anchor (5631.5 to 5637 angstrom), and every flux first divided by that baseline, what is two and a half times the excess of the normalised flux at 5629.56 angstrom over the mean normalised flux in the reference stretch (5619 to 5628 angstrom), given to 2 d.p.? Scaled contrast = 0.12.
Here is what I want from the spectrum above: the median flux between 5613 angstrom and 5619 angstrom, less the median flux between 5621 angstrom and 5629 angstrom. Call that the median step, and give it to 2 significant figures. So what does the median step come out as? 3.4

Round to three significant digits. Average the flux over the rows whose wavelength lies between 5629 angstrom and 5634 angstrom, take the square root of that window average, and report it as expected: 6.60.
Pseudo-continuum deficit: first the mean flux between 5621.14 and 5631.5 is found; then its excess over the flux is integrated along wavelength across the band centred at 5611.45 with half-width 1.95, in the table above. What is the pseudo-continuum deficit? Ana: -10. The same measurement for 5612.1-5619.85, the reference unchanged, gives -11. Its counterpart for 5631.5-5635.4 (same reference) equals 5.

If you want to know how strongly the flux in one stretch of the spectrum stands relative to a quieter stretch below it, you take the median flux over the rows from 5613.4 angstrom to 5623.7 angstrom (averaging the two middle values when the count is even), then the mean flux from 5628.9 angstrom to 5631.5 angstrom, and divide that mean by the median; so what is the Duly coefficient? 0.978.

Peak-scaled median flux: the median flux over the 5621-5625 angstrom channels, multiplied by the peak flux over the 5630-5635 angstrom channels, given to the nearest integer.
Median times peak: 2059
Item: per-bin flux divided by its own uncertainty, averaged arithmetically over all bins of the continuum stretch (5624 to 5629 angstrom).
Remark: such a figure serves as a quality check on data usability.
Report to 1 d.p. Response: 23.1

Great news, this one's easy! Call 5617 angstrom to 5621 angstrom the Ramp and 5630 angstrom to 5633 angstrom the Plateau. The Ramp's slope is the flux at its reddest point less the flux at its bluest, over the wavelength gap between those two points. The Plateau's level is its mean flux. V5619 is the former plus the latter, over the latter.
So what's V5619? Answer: 1.02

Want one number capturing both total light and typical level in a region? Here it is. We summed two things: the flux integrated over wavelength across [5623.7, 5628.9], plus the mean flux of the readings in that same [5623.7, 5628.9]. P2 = 275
